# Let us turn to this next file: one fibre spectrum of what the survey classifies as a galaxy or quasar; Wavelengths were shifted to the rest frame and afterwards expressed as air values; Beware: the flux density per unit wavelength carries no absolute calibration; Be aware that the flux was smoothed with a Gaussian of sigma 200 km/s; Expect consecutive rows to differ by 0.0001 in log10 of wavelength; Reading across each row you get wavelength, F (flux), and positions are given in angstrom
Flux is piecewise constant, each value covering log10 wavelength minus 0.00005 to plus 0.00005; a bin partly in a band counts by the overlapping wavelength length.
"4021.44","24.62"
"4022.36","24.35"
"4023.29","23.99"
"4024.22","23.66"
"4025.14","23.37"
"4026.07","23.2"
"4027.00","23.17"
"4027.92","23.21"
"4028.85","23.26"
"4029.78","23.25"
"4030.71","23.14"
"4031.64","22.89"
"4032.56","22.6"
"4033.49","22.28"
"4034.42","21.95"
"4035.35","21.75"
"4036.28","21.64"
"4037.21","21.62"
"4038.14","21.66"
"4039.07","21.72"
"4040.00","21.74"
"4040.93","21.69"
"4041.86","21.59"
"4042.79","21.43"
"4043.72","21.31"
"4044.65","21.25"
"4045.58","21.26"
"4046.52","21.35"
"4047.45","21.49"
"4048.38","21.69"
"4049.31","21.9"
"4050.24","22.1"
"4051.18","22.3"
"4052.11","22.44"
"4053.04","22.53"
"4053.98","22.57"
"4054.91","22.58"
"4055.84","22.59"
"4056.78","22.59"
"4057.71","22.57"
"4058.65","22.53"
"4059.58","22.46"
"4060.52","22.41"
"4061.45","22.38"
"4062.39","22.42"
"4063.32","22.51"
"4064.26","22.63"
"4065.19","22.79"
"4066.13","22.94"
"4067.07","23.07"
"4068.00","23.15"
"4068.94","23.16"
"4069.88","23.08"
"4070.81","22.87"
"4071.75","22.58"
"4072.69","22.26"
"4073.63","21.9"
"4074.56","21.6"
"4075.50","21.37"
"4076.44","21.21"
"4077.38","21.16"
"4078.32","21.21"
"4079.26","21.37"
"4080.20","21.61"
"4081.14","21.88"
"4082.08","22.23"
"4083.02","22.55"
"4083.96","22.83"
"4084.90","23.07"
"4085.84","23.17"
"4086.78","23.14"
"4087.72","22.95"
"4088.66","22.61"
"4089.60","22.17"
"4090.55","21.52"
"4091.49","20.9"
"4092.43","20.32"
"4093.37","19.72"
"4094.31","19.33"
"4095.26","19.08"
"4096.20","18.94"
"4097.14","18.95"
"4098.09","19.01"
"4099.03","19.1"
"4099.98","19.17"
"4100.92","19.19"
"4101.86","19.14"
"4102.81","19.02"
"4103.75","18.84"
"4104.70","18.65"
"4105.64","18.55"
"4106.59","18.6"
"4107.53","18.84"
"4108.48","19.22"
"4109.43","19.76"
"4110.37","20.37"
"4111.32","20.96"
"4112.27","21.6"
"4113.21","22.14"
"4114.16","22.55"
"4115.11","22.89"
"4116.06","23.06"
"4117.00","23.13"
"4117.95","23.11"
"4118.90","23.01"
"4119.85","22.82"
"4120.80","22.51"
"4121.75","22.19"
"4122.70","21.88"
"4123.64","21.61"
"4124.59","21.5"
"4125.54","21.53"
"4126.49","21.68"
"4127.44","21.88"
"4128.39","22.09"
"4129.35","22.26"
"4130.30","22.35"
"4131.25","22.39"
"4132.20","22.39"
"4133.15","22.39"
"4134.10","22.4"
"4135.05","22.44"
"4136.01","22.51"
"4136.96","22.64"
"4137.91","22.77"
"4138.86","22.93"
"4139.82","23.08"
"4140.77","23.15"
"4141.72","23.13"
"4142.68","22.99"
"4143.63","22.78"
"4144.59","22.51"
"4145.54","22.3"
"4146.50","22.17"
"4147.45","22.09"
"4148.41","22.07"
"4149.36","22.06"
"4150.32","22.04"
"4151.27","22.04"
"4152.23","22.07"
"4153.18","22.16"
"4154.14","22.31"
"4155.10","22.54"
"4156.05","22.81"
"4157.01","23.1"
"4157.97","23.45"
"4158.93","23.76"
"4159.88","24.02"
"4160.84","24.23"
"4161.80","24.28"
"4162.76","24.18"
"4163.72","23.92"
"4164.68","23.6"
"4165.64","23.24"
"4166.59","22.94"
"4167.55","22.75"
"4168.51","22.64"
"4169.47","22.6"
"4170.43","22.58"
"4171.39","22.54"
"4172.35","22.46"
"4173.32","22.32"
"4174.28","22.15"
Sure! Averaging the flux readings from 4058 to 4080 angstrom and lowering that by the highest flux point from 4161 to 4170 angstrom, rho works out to -2.0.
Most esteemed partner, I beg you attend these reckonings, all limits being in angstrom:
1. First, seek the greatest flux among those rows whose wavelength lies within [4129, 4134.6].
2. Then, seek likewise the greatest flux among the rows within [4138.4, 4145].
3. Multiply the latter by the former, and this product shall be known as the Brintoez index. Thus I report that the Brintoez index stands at 519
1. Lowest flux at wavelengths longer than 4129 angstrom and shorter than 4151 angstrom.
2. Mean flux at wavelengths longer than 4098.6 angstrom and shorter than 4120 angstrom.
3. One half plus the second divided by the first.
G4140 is 1.43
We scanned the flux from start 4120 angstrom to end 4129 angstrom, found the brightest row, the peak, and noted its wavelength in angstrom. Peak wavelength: 4120.80 angstrom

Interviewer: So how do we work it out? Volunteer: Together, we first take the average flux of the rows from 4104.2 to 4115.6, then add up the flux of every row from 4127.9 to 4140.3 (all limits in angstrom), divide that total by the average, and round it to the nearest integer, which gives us 14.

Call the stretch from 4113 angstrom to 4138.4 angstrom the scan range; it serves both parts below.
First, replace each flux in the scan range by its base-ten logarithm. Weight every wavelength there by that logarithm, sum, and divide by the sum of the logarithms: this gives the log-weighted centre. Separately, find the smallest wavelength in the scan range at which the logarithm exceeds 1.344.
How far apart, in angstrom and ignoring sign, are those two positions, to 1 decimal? 12.3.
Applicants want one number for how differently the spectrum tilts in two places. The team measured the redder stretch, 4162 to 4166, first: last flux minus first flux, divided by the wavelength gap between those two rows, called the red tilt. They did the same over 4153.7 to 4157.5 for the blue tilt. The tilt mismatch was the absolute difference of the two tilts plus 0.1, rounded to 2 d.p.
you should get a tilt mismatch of 0.70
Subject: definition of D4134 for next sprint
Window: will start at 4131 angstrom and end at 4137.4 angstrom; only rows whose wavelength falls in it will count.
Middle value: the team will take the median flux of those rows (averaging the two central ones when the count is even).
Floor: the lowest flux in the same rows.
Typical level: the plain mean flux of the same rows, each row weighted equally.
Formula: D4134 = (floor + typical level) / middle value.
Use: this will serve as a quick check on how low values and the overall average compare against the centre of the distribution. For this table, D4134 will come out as 2.00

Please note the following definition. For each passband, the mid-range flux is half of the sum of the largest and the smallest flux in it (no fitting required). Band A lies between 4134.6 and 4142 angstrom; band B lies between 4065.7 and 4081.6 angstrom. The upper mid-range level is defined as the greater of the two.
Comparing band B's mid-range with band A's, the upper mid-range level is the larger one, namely 22.8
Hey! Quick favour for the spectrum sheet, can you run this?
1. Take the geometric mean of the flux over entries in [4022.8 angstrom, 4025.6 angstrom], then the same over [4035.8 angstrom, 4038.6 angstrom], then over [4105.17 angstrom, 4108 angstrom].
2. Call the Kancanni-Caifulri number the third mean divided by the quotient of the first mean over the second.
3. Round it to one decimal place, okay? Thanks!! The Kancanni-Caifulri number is 17.1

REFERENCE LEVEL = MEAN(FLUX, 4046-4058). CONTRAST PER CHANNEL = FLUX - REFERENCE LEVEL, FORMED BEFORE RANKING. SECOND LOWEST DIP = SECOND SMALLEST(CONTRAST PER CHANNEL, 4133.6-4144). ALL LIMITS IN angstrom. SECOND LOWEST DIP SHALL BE 0.2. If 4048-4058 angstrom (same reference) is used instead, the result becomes -0.3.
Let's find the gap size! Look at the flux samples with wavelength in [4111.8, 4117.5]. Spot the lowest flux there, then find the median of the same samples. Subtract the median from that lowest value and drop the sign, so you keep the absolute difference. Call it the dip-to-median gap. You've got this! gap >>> 1.12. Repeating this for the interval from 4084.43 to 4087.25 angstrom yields 0.07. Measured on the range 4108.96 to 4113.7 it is 1.20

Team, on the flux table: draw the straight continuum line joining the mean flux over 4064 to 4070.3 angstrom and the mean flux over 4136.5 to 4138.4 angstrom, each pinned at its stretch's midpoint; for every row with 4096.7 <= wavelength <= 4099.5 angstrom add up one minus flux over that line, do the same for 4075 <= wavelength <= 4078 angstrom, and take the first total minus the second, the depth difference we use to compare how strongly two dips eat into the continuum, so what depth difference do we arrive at 0.3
